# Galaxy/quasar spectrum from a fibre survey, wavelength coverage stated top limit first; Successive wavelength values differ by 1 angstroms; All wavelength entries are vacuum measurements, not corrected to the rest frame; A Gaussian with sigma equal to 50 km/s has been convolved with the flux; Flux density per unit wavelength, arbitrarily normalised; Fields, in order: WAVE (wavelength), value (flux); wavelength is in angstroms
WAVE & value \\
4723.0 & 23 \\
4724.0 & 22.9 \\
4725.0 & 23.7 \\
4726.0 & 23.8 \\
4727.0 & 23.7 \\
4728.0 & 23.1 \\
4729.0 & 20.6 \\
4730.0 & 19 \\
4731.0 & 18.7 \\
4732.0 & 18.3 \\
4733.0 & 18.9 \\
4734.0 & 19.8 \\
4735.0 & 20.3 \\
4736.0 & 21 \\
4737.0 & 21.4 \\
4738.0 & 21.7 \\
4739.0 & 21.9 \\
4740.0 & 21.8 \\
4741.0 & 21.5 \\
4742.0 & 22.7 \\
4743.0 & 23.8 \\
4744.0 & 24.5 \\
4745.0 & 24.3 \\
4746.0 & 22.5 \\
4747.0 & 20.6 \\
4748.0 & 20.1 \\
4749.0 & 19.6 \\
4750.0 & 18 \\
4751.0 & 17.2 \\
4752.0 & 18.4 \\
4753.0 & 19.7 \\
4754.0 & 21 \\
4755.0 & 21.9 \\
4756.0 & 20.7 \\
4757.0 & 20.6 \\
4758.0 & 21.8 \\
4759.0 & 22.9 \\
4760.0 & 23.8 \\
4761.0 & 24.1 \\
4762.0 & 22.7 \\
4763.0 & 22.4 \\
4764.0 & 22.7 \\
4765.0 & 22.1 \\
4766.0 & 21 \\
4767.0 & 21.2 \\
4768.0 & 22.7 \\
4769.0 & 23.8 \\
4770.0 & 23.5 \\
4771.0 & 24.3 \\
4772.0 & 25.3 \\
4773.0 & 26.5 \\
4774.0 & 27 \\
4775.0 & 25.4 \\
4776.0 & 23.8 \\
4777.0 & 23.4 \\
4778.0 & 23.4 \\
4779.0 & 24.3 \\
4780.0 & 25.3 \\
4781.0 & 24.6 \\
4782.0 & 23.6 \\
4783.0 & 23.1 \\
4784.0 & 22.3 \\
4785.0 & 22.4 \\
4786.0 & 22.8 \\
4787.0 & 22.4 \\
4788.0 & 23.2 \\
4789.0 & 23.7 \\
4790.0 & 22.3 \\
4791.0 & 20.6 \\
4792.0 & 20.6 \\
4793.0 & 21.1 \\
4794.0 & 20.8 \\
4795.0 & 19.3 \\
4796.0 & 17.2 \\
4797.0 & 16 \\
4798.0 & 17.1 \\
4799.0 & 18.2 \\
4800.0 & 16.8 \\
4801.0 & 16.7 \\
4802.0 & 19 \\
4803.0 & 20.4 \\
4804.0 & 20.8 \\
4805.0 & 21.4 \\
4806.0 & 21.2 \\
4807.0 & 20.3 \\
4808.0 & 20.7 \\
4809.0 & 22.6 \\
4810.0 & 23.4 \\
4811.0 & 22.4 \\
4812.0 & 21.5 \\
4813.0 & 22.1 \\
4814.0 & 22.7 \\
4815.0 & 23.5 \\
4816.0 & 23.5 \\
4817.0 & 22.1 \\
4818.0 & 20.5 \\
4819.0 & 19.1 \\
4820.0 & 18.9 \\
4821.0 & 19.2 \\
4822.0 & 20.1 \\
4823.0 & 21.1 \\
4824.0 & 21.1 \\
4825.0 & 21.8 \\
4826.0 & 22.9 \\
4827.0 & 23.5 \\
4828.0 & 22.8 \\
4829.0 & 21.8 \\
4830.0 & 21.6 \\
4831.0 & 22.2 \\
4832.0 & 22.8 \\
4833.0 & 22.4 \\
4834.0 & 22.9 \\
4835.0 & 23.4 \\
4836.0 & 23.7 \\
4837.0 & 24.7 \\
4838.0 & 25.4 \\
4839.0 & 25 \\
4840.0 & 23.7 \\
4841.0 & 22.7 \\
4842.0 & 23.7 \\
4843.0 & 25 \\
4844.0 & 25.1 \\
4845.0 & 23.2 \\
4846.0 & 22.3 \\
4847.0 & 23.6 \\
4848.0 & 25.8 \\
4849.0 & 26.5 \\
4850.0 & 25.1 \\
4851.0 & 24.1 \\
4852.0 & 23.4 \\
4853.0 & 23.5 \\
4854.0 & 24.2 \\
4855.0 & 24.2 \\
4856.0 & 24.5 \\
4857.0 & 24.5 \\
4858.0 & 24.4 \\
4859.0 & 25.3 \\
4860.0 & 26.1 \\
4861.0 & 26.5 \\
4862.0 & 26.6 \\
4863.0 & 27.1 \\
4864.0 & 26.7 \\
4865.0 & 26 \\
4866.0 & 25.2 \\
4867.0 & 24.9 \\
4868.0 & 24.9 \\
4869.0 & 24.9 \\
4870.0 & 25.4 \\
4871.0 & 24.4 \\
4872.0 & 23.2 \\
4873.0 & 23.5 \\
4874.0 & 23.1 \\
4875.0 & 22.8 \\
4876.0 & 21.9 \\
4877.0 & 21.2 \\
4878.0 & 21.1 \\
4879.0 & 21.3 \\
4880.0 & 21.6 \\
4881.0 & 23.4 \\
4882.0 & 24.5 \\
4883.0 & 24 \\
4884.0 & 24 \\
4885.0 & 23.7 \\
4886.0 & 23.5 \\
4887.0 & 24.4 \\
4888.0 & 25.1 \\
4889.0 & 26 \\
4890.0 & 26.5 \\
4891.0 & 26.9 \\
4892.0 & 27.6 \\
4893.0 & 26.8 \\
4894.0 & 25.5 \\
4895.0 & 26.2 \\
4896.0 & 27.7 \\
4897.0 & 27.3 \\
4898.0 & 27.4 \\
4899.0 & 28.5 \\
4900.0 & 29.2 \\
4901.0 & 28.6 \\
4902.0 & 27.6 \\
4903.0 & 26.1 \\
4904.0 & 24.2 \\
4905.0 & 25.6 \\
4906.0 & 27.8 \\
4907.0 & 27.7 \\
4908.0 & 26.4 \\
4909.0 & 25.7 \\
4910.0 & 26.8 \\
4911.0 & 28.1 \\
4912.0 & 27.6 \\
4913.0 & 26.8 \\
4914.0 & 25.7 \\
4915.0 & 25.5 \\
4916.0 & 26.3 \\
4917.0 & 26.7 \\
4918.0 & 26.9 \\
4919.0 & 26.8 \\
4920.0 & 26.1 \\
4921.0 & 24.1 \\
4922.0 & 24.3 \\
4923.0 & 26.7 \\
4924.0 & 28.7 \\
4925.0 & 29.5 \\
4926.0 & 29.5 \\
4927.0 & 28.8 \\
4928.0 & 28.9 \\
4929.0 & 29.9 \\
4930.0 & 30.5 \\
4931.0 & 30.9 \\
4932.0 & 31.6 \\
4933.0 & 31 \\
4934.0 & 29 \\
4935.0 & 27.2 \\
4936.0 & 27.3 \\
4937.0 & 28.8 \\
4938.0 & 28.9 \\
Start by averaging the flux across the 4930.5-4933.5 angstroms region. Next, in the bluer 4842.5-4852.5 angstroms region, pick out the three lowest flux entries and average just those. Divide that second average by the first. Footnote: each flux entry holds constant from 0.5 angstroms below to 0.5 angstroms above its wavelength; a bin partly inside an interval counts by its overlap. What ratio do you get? 0.74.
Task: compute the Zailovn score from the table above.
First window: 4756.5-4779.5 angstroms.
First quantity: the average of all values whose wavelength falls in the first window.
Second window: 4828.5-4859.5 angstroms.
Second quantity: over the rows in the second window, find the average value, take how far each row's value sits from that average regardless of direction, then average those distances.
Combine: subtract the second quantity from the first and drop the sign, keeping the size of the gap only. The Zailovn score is 22.4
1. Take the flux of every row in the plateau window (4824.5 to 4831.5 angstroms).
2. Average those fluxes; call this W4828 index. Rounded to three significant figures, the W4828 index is 22.4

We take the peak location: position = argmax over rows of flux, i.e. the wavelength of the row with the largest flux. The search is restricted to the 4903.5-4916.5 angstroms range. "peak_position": 4911.0 angstroms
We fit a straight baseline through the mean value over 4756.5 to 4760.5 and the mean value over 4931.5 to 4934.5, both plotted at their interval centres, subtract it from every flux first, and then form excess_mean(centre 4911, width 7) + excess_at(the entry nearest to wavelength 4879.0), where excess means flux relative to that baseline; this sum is -9.4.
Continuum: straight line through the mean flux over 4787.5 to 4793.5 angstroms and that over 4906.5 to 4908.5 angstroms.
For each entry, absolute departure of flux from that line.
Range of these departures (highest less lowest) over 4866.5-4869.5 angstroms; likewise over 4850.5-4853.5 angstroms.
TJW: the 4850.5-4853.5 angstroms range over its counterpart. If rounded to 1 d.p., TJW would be 8.5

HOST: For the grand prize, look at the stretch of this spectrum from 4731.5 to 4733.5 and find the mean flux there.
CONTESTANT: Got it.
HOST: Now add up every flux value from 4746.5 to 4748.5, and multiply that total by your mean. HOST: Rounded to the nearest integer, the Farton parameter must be 757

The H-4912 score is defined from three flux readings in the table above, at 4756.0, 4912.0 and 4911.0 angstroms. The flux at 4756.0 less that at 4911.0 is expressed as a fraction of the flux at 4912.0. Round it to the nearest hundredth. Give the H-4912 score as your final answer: -0.27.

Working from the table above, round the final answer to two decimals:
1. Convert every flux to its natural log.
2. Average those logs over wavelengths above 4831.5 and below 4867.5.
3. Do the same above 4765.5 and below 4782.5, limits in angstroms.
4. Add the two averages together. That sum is 6.38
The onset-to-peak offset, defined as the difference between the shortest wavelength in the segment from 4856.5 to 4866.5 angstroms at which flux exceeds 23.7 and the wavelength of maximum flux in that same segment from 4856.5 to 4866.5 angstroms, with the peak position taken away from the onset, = -6 angstroms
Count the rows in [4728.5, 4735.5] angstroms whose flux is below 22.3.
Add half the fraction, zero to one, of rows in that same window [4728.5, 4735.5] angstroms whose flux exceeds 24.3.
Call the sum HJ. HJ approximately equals 7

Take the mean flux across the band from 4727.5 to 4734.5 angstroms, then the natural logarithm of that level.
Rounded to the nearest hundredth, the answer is 2.98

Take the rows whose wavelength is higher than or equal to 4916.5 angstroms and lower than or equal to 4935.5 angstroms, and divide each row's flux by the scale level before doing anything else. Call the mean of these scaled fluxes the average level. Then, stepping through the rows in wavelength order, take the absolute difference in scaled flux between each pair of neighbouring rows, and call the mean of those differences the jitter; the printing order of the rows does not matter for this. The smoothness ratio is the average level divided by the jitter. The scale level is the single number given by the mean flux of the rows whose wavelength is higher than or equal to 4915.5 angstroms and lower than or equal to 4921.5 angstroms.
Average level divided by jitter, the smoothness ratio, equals 31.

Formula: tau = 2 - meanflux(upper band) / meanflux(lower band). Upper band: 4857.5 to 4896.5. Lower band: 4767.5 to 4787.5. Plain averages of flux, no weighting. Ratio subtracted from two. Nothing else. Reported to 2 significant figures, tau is 0.97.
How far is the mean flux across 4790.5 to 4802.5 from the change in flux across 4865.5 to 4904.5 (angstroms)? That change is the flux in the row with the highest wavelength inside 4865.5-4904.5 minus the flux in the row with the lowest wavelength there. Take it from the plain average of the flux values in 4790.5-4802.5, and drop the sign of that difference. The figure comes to 19.6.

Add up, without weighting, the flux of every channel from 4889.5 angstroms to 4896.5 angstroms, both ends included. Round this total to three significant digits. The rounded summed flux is 187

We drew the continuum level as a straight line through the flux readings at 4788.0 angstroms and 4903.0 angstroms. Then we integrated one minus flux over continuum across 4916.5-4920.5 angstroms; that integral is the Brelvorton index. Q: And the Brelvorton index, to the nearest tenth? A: 0.0 angstroms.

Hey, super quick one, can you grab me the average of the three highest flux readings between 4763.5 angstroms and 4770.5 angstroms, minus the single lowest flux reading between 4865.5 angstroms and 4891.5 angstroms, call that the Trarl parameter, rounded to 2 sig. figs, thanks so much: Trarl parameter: 2.2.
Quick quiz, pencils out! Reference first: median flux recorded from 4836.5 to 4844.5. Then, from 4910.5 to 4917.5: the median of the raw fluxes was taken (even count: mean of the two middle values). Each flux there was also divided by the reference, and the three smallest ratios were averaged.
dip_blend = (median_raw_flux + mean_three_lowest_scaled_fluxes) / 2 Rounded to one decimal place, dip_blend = 13.9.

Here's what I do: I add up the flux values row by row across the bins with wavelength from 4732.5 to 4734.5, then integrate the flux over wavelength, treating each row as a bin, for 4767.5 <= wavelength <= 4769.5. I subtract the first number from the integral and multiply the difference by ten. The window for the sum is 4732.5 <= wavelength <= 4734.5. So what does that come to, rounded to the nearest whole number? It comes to 78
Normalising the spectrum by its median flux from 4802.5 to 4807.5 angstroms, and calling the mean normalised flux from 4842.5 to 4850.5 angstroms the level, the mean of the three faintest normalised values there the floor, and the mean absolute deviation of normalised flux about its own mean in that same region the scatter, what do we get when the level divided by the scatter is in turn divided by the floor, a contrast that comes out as 19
